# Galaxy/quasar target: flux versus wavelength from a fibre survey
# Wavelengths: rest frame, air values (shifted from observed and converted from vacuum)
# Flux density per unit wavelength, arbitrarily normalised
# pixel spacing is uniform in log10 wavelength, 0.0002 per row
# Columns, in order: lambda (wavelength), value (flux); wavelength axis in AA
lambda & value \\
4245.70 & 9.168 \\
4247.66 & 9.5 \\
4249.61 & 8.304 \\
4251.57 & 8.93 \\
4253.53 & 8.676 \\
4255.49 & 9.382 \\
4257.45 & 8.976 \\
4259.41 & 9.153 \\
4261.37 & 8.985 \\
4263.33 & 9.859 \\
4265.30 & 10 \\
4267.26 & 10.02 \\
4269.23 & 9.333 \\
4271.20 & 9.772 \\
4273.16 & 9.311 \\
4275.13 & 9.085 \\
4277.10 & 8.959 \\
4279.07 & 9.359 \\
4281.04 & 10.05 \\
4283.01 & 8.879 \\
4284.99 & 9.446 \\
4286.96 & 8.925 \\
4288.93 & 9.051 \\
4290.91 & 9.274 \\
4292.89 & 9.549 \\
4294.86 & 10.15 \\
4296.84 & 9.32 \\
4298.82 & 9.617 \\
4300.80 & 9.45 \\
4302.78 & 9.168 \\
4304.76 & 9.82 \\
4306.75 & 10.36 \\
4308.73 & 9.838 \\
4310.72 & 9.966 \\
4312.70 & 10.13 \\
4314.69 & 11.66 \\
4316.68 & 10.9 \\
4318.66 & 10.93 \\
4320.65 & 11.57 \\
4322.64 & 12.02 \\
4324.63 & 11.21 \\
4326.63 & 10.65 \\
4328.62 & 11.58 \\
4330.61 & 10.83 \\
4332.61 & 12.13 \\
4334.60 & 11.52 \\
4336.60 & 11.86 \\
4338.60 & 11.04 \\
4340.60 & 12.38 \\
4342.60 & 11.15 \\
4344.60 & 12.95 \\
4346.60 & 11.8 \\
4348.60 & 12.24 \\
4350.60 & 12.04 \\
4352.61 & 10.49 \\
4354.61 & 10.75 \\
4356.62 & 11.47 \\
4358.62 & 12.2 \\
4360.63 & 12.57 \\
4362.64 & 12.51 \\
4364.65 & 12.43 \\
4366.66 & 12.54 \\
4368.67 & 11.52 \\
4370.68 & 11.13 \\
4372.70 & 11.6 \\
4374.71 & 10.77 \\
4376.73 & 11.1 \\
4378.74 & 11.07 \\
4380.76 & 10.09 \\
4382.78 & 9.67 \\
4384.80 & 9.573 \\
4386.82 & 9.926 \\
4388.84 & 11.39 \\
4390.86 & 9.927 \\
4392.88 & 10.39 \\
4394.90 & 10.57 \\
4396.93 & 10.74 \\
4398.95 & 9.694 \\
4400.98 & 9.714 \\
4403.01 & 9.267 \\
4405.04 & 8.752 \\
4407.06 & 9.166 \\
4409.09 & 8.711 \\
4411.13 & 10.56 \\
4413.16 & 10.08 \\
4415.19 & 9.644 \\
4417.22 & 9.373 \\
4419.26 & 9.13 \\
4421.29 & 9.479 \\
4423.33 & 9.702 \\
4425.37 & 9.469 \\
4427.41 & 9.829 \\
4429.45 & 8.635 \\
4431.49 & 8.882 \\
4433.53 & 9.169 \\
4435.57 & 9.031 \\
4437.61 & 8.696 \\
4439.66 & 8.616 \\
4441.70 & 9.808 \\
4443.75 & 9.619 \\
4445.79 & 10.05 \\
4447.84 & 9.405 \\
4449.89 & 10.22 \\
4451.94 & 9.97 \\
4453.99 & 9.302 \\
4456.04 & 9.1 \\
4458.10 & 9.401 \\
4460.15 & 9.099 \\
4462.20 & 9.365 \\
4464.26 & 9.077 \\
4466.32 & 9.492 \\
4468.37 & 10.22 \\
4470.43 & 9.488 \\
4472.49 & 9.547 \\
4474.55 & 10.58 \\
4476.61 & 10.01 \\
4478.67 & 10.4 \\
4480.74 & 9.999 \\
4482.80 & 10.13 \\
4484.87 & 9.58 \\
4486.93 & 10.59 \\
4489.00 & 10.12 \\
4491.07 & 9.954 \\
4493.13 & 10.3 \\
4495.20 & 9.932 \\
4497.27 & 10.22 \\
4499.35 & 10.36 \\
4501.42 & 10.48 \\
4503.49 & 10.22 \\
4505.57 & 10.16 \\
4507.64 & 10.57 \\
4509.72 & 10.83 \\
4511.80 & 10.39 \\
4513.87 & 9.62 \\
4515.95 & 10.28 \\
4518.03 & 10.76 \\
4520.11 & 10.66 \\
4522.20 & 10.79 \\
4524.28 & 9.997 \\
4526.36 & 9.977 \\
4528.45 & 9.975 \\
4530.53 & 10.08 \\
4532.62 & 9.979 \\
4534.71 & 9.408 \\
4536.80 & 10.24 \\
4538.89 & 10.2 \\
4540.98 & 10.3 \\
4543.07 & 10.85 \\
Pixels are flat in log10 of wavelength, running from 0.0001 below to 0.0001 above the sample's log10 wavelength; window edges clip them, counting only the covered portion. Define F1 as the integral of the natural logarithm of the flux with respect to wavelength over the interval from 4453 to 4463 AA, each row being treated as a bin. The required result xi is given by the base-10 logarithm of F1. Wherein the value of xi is 1.35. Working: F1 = 22.3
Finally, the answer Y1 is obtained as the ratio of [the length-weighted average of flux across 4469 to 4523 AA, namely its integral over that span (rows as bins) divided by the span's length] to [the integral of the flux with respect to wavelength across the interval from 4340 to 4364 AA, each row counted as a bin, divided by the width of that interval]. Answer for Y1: 0.86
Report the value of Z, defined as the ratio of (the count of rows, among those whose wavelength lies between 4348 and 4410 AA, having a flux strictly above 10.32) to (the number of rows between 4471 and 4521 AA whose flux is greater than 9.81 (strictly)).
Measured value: 0.95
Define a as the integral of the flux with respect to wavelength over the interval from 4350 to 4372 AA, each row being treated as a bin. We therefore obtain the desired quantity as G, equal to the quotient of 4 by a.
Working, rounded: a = 259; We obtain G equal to 0.0154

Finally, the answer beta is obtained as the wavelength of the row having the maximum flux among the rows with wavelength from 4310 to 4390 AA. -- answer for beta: 4344.60 AA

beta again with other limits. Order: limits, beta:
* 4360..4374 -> 4360.63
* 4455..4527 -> 4509.72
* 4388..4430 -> 4388.84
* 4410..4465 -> 4411.13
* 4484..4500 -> 4486.93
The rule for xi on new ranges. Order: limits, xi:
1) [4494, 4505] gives 1.41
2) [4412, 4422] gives 1.35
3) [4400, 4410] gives 1.34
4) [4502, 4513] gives 1.41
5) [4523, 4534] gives 1.40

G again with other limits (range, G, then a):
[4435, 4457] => 0.0192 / 208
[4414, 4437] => 0.0187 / 214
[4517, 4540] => 0.0171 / 234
